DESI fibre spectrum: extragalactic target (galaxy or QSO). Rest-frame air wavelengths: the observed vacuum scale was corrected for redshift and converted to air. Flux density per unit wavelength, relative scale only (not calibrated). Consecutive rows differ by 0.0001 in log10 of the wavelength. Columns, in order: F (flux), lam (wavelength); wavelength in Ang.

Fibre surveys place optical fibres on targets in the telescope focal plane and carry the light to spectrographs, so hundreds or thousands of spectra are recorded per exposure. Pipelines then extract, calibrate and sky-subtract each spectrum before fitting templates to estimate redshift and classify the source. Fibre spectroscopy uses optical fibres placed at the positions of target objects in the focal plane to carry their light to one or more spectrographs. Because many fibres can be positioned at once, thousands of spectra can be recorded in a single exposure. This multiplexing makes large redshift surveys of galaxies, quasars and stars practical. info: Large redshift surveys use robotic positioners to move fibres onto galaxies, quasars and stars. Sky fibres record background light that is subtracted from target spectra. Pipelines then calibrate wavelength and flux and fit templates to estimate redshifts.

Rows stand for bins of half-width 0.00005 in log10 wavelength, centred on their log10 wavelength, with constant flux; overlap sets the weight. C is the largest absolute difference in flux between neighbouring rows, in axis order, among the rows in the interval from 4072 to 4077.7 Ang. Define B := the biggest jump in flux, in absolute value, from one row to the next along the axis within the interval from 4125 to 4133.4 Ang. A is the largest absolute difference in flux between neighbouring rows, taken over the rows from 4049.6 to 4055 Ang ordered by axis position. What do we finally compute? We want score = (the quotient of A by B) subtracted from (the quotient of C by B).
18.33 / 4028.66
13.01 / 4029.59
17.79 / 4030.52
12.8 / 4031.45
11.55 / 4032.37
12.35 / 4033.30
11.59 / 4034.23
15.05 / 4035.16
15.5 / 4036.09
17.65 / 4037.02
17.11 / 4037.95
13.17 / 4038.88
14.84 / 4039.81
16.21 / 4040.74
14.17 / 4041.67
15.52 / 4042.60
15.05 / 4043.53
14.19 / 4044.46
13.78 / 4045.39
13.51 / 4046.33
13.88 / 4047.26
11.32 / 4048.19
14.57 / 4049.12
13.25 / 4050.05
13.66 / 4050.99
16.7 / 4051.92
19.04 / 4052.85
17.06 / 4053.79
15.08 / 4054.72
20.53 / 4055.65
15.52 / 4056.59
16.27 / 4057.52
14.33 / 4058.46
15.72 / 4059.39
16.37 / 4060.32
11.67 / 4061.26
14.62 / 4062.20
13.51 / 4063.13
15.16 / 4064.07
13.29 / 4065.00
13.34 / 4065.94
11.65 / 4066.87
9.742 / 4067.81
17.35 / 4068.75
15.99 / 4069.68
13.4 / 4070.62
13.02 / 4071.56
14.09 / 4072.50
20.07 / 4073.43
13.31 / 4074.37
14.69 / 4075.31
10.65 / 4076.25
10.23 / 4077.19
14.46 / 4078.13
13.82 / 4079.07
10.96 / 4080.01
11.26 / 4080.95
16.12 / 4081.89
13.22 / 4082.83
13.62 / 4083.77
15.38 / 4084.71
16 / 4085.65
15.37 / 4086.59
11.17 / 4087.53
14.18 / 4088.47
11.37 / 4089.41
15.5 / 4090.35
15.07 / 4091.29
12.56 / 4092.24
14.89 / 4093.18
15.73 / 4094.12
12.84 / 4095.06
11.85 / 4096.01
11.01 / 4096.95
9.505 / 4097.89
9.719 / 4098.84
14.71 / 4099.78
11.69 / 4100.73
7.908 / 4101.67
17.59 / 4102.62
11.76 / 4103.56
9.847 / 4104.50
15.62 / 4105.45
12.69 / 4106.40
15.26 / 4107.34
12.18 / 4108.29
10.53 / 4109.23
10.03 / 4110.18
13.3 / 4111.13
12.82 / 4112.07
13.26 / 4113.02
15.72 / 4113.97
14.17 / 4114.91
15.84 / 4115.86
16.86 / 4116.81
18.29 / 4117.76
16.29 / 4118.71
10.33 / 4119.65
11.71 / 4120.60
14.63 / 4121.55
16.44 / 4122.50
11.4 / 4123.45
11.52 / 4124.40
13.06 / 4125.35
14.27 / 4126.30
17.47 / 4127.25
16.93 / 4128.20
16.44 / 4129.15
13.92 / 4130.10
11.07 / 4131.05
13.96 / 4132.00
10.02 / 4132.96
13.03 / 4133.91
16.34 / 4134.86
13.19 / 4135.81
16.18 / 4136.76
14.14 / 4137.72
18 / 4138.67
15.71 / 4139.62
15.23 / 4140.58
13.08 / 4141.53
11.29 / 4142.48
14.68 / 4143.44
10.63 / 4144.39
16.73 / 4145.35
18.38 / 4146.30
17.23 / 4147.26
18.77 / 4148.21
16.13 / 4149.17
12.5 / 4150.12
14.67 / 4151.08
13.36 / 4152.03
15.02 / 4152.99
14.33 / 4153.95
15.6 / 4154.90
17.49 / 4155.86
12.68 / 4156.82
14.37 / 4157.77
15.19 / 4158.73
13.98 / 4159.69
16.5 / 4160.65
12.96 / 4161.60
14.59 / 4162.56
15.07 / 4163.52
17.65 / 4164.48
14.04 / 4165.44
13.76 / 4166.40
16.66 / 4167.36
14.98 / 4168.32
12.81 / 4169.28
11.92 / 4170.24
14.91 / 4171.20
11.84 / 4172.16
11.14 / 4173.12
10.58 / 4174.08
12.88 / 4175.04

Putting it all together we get 0.9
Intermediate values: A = 3.0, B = 3.9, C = 6.8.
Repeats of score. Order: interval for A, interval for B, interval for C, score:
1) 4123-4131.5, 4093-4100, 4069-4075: 0.7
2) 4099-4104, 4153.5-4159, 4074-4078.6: -1.1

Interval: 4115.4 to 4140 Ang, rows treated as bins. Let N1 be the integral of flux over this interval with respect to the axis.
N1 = 357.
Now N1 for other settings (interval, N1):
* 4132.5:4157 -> 363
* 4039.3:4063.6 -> 365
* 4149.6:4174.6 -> 355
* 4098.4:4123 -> 331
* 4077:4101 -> 317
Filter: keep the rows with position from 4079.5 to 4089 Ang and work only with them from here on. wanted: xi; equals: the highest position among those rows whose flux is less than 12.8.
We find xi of 4087.53 Ang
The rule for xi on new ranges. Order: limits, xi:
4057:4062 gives 4061.26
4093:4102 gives 4101.67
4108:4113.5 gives 4110.18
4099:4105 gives 4104.50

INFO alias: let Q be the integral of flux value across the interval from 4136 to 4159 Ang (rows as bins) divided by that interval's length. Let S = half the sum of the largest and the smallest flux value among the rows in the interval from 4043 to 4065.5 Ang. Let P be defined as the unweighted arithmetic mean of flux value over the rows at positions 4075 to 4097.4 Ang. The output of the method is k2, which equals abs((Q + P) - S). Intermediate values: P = 13.4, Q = 15.0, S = 15.9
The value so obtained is 12.5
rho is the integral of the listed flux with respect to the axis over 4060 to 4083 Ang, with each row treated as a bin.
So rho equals 314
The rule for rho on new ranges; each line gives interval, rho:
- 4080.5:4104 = 310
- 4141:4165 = 358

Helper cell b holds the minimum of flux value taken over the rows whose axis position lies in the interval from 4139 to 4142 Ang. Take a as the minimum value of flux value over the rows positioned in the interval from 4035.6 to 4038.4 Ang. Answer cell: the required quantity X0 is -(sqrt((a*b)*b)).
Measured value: -51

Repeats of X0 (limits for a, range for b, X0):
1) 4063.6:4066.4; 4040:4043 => -52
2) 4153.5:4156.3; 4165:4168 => -52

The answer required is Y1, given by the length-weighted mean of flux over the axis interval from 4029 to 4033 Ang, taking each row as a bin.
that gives 13.9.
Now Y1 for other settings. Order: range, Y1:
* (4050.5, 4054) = 16.5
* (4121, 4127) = 13.7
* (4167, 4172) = 14.0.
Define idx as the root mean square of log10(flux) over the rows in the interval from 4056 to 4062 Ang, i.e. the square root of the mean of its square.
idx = 1.17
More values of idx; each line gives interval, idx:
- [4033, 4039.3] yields 1.16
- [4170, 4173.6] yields 1.09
